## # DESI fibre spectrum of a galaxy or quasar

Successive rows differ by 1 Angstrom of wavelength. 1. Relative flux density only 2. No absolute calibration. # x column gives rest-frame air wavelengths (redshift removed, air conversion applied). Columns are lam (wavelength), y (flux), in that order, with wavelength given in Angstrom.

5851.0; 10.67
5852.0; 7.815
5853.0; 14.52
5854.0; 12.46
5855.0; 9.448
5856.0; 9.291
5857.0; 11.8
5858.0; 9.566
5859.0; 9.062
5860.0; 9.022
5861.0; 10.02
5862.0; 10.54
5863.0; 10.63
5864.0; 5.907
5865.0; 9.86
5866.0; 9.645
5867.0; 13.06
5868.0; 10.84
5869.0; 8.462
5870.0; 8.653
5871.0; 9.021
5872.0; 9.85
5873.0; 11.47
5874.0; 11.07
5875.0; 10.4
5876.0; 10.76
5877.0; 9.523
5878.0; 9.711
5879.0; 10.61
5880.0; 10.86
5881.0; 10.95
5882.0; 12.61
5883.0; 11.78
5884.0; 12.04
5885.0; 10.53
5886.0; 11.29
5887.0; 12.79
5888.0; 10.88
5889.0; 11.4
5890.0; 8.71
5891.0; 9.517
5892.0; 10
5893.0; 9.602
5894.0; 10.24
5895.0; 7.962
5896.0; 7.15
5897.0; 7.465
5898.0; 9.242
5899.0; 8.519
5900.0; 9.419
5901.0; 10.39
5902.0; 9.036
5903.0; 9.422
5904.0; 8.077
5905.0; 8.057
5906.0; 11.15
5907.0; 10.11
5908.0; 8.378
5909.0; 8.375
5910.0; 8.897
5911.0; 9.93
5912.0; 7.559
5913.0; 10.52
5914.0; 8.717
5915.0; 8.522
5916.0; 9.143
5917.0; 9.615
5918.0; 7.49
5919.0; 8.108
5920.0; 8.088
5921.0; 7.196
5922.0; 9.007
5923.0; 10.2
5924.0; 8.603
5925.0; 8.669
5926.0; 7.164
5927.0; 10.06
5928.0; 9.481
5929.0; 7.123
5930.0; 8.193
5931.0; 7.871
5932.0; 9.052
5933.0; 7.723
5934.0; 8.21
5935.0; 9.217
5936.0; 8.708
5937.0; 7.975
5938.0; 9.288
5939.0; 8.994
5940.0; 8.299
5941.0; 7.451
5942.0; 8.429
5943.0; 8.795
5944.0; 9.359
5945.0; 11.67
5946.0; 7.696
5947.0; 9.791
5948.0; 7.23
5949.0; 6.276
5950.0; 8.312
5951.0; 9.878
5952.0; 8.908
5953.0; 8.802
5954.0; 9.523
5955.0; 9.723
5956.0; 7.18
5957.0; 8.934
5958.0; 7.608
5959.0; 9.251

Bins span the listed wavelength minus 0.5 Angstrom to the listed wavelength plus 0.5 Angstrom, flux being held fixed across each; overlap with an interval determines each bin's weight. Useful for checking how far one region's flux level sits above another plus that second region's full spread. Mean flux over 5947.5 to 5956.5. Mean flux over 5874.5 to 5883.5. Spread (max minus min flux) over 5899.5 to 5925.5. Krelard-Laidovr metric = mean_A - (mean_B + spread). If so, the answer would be -6.3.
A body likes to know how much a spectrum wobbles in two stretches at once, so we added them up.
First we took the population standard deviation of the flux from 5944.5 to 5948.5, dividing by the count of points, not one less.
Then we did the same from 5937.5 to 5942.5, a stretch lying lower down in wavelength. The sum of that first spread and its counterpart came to 2.41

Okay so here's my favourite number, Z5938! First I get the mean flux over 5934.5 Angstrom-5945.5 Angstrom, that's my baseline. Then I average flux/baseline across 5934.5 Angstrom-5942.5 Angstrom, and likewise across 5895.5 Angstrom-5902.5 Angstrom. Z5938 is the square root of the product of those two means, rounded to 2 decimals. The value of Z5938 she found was 0.97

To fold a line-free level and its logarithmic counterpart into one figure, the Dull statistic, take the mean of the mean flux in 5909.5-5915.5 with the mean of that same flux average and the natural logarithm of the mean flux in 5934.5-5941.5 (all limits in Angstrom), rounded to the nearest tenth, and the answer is 7.3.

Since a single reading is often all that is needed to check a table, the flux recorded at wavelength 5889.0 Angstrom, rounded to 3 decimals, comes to 11.400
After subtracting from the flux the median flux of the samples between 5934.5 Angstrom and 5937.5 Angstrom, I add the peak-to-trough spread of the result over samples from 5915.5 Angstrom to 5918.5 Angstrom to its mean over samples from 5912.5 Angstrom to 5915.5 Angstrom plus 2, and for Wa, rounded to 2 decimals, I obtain 4.67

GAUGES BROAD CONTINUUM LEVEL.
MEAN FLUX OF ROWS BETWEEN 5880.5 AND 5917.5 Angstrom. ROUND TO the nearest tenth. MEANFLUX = 9.7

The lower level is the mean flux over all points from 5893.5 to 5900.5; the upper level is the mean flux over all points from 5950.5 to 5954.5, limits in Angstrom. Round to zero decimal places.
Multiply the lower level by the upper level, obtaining 80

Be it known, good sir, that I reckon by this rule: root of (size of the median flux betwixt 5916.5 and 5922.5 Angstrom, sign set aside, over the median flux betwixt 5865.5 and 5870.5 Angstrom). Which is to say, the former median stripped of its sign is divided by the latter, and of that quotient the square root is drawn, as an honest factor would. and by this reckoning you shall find 0.916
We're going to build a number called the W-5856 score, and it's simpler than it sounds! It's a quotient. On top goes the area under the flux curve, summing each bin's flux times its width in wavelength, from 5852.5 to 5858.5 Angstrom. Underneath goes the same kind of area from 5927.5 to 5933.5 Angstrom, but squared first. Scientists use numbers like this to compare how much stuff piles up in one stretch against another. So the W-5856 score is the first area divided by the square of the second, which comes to 0.0274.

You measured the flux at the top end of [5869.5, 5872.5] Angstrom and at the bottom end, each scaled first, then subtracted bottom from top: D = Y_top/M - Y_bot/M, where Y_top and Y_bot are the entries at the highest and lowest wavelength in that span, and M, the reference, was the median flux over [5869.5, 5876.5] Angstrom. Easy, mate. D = 0.12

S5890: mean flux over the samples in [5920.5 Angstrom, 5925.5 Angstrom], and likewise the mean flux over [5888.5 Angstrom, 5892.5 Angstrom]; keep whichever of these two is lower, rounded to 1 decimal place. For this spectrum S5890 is 8.7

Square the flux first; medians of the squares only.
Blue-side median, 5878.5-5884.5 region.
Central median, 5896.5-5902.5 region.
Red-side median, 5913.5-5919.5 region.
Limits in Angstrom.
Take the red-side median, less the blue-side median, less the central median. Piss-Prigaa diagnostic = -139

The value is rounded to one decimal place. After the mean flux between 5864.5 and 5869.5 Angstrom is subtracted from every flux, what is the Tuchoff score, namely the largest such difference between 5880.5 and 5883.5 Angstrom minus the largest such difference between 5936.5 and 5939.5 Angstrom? 3.3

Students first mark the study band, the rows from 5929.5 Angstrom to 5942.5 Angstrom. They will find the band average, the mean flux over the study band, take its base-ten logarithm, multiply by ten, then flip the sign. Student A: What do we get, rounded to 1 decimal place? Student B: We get -9.3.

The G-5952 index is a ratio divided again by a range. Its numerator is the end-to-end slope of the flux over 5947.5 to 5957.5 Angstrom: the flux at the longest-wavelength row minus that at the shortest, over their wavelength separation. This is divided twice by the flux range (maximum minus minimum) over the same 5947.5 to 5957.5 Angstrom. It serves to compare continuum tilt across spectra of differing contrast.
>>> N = 0.015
